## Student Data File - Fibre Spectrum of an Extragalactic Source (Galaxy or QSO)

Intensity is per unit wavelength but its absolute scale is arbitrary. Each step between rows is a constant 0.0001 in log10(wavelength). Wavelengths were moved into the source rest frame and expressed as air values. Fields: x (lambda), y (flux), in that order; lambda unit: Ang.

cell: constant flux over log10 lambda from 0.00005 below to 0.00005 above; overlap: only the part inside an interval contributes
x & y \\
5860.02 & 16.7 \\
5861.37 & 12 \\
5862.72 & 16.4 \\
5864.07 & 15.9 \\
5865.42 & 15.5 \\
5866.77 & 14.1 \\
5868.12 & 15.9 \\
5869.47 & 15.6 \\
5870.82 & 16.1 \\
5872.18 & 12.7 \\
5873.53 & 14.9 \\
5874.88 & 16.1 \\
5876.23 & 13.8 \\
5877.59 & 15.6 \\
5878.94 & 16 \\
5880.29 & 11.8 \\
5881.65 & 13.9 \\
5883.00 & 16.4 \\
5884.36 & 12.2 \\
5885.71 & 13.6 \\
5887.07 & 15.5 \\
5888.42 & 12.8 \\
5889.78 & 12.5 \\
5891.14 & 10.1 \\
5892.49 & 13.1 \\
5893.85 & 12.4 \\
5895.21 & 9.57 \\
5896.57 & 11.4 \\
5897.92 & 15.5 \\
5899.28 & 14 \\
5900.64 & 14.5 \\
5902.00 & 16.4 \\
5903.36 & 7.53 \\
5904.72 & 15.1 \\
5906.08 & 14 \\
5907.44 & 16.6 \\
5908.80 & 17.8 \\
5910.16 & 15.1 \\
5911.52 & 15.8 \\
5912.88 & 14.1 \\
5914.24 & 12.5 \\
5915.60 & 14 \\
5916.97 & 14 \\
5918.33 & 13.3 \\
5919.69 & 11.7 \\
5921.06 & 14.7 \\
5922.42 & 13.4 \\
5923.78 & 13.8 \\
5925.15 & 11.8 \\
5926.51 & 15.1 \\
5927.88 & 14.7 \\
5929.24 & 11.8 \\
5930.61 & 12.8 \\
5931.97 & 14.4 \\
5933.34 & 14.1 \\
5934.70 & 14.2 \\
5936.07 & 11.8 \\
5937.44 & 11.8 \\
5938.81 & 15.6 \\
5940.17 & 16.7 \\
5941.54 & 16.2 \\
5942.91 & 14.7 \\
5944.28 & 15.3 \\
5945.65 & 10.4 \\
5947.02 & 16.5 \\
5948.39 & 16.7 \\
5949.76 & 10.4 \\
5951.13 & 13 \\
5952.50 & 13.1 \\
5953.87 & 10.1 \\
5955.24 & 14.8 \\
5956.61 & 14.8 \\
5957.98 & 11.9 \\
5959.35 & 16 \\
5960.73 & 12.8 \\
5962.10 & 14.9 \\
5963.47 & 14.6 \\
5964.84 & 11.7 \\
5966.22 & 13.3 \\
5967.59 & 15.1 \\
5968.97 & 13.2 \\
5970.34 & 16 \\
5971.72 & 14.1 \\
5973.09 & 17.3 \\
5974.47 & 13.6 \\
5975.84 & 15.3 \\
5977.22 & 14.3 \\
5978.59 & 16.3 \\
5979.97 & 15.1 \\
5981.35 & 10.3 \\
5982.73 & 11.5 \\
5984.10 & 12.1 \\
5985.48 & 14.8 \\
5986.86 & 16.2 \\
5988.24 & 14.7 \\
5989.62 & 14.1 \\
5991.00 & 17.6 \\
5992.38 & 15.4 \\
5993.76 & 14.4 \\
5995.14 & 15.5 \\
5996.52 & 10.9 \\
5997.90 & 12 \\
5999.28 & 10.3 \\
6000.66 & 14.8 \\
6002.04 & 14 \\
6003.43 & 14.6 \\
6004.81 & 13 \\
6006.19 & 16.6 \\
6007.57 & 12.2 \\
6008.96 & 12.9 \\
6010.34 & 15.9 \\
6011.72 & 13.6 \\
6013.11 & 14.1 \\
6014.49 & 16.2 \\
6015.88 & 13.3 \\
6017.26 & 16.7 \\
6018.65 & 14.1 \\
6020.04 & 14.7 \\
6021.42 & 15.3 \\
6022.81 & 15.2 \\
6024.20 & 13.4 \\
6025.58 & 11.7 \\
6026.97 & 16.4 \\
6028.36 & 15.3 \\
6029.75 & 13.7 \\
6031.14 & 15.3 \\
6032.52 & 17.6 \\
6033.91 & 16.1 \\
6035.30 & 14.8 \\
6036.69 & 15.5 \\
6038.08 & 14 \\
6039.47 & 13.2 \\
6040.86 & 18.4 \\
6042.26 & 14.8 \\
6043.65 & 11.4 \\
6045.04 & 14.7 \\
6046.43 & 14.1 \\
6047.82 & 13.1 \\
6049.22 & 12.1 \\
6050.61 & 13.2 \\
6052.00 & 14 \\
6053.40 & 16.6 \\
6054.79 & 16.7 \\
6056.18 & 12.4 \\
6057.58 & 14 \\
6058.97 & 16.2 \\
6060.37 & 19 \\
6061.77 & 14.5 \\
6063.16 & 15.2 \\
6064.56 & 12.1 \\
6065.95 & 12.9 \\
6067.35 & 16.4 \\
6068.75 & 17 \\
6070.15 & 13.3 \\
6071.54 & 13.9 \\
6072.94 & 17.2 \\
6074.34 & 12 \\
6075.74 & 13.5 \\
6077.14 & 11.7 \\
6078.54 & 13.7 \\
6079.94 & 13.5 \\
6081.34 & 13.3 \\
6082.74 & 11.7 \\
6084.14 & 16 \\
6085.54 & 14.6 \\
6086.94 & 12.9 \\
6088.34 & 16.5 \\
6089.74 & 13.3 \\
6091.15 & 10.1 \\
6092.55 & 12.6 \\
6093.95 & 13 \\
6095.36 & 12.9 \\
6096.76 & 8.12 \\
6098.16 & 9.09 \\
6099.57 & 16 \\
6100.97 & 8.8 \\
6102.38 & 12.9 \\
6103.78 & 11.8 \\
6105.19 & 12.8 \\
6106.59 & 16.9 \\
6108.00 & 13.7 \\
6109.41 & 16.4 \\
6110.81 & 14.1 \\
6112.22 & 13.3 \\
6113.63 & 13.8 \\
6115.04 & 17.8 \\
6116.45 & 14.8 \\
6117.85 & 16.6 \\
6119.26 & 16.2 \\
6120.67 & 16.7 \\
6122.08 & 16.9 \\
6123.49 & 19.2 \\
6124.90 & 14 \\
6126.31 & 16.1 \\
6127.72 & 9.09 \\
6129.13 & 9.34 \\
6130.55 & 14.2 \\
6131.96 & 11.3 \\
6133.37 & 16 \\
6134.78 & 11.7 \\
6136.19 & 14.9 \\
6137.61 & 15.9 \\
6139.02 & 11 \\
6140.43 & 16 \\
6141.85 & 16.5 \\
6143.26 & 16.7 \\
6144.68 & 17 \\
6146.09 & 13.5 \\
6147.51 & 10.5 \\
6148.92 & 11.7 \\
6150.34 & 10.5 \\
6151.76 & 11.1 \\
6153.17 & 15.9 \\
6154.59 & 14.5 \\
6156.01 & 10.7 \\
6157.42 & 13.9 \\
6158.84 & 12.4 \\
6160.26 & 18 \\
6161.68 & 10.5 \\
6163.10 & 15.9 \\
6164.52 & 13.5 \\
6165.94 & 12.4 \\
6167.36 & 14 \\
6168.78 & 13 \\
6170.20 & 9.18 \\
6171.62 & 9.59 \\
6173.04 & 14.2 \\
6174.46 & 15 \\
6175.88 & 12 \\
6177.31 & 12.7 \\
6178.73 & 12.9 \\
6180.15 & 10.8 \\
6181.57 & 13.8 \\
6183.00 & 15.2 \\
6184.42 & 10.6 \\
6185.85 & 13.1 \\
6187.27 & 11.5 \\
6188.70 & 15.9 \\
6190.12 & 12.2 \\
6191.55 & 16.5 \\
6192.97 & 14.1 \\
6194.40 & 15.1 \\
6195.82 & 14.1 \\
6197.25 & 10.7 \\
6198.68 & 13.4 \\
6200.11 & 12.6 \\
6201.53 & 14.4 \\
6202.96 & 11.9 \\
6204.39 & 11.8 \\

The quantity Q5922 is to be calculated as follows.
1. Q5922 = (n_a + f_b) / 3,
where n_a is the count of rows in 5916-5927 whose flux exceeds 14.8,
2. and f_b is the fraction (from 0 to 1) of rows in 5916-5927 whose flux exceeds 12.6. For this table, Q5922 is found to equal 0.58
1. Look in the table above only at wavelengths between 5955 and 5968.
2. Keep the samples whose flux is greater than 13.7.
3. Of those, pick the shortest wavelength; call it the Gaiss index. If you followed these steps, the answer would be 5955.24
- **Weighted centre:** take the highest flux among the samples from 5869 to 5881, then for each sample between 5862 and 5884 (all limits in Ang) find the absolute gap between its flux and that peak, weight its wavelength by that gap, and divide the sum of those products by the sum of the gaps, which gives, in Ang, 5875.0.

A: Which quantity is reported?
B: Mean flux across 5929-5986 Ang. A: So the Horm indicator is 13.9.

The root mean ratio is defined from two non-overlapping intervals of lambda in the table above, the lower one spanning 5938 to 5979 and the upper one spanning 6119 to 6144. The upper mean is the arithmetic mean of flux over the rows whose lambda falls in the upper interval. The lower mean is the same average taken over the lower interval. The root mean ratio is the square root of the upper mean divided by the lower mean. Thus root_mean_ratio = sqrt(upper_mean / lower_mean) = 1.01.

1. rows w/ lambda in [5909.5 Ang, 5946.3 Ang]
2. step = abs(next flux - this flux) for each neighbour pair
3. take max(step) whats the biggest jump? 4.9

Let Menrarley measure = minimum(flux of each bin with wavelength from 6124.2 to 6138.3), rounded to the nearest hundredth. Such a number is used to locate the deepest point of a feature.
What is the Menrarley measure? 9.09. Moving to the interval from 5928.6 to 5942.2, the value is 11.80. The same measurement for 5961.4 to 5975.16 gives 11.70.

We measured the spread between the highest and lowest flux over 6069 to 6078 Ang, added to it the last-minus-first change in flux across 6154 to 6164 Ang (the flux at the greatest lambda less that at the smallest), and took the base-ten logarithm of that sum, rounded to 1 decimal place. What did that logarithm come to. 0.8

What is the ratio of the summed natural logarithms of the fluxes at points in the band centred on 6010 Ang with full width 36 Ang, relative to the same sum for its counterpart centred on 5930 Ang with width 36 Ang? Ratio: 1.01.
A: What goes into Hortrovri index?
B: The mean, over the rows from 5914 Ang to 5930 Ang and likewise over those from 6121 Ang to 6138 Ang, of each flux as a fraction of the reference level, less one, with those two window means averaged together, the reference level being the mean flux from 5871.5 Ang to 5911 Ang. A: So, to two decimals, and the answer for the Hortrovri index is -0.01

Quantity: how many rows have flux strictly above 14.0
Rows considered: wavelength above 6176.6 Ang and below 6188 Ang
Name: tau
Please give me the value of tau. 1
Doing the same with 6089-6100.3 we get 1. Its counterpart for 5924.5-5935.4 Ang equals 5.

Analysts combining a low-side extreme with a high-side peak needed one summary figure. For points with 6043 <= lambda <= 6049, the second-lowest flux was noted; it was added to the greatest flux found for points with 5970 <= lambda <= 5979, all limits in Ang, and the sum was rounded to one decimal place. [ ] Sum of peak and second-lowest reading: 30.4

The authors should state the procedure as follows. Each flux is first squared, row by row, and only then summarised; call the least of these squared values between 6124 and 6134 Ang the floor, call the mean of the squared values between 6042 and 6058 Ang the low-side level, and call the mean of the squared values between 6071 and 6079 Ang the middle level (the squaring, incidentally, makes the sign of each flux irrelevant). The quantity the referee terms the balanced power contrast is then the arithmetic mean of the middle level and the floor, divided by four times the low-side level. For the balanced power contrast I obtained 0.174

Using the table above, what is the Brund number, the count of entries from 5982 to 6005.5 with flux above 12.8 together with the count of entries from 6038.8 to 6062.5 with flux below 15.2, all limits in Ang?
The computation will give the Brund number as 24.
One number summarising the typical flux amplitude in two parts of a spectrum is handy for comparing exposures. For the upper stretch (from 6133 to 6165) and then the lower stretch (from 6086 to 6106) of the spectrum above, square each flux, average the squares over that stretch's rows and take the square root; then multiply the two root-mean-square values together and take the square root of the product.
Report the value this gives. 13.2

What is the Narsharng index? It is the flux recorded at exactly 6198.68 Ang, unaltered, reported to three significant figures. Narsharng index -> 13.4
